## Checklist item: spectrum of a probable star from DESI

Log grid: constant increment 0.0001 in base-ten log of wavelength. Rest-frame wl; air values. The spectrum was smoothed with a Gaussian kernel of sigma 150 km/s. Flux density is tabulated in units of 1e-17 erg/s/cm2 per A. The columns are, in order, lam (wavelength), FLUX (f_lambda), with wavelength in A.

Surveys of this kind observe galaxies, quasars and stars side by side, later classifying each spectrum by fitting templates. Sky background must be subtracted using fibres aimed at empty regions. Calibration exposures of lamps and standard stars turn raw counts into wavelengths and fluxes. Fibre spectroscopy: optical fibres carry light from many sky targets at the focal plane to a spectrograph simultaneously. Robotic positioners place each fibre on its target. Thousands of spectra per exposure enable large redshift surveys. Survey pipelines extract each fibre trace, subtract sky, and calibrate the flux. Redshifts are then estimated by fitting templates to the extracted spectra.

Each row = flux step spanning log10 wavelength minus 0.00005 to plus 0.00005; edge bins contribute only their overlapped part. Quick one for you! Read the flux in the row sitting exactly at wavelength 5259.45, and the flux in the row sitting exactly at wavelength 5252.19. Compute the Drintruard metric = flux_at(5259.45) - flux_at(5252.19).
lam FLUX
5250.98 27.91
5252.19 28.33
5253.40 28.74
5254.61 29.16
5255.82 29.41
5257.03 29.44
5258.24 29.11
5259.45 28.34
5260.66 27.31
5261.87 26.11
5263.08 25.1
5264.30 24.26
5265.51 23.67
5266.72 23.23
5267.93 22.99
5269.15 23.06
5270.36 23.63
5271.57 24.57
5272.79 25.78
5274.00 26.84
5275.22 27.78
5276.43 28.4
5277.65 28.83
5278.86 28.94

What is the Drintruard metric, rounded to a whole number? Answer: 0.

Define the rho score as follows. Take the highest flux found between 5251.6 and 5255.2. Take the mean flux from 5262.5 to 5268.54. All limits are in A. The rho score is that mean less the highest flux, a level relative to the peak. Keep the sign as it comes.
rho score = -5.3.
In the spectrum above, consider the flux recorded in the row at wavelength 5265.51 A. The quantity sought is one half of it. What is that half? 11.8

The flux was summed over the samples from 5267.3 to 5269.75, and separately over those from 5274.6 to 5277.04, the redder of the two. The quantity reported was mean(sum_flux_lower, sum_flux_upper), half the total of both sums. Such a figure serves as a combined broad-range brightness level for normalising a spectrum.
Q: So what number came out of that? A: 51.1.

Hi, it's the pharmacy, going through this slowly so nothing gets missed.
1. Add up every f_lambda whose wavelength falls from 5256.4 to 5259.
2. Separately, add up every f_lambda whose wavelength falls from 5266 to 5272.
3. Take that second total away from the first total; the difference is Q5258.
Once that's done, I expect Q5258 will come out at -59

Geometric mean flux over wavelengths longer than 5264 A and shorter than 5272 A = 24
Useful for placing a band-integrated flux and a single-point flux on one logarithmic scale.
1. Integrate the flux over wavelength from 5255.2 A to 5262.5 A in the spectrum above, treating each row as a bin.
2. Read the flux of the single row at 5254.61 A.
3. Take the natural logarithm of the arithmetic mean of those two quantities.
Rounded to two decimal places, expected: 4.77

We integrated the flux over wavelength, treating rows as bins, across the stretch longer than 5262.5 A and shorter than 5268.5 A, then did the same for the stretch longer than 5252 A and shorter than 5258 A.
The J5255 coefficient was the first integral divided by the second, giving 0.82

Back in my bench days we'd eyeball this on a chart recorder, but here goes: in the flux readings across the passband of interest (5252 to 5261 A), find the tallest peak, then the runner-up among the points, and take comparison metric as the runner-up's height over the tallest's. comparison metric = 0.999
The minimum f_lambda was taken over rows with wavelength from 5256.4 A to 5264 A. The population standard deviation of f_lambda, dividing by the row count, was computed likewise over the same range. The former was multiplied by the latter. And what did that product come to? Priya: 39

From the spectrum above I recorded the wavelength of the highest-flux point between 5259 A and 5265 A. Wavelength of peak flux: 5259.45 A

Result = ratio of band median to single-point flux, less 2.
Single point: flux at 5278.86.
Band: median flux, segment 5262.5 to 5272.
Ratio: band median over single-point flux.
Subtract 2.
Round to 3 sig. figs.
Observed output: -1.18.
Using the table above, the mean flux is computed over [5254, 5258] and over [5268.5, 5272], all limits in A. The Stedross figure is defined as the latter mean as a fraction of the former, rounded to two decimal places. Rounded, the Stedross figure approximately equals 0.81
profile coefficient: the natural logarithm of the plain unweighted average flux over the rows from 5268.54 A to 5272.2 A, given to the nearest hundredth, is 3.17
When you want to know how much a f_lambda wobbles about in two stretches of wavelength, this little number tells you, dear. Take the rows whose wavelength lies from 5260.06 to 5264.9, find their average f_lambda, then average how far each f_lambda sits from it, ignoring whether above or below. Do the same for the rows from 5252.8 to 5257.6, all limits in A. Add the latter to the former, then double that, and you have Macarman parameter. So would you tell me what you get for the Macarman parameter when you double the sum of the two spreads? 2.5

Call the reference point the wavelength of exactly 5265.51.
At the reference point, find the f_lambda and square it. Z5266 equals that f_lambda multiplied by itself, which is 560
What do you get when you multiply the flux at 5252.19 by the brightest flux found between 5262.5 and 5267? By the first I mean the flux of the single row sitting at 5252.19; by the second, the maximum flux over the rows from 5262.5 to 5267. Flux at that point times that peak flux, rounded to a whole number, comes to 711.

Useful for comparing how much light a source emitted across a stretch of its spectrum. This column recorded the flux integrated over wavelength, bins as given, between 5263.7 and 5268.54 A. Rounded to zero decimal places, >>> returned 114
